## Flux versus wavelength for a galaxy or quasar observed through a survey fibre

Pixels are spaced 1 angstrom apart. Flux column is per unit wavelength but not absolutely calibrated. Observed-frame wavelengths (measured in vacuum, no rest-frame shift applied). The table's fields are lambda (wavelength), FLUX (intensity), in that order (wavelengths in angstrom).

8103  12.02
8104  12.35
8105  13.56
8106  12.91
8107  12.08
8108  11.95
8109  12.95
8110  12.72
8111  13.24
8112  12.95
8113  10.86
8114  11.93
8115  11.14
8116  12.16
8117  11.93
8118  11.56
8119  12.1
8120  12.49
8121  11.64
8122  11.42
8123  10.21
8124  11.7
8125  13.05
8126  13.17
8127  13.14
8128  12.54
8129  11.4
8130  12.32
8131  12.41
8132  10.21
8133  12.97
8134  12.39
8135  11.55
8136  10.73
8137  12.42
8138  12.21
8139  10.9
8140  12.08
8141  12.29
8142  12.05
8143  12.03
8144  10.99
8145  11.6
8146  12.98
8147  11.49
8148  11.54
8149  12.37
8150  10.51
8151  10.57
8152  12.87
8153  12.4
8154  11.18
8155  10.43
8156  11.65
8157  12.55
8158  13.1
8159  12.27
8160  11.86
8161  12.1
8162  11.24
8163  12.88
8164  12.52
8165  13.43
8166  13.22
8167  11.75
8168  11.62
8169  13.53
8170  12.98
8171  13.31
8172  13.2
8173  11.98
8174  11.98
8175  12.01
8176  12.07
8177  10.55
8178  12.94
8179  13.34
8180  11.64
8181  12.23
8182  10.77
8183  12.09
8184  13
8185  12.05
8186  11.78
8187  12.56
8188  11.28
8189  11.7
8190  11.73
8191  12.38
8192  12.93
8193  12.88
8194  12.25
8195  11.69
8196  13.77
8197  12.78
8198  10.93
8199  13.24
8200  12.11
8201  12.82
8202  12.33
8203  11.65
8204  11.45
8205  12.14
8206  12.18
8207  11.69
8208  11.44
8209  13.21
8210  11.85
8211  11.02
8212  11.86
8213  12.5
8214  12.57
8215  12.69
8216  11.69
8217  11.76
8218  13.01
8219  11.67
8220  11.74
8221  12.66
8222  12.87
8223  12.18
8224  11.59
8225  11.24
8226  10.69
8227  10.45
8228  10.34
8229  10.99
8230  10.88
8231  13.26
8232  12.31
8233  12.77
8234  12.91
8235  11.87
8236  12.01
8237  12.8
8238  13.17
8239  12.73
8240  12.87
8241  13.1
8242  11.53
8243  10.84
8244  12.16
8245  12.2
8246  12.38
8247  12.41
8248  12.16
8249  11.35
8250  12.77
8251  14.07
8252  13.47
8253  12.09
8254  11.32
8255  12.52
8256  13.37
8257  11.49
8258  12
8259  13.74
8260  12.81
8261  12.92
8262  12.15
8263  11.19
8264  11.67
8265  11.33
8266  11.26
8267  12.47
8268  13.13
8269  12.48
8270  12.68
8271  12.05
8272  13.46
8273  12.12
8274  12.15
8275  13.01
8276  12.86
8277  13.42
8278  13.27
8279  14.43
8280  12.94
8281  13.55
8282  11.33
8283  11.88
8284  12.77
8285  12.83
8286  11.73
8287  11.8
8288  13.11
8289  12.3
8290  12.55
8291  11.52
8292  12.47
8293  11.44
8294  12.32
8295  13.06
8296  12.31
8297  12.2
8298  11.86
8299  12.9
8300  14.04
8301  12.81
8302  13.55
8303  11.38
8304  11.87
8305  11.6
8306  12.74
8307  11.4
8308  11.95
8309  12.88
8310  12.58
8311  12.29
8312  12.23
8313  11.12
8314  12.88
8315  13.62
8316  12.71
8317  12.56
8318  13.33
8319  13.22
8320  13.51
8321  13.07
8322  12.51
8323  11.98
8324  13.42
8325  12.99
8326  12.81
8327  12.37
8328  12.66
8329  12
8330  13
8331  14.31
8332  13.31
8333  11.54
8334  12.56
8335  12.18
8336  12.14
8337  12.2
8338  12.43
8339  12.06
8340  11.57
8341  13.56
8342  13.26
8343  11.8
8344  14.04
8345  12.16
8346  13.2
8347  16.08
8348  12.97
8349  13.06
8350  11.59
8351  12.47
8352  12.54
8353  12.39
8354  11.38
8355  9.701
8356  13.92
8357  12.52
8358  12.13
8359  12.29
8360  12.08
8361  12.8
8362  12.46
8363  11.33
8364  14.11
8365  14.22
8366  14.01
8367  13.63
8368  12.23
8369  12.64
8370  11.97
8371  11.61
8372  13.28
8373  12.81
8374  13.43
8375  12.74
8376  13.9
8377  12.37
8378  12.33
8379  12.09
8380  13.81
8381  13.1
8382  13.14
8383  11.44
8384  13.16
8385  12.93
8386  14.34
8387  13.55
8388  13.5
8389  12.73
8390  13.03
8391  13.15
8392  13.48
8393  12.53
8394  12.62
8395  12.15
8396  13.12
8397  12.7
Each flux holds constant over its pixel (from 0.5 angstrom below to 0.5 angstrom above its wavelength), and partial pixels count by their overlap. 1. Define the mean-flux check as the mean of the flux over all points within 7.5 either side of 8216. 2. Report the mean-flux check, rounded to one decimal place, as 12.2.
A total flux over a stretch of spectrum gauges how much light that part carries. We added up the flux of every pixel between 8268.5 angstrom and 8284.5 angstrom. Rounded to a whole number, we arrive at 204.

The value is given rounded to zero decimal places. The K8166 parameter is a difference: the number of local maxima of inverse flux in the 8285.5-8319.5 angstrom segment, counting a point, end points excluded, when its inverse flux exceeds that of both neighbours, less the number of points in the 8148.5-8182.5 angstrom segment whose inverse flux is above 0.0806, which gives -11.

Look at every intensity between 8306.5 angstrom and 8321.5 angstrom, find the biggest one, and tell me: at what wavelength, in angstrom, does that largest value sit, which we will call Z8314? 8315 angstrom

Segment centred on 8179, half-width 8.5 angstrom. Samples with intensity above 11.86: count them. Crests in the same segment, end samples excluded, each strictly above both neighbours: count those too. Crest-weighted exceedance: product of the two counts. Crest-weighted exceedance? 52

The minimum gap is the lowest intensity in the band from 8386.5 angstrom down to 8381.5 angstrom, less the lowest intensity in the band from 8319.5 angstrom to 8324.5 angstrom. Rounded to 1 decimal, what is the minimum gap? -0.5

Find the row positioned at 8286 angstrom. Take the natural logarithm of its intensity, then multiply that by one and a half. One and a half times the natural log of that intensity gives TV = 3.69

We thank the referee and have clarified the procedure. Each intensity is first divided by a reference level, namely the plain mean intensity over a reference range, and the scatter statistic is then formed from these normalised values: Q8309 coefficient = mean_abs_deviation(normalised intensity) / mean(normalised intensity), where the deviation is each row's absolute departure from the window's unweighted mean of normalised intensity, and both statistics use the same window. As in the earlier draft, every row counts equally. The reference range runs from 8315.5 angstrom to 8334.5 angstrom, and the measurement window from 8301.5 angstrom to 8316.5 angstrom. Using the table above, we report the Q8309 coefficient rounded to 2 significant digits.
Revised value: 0.051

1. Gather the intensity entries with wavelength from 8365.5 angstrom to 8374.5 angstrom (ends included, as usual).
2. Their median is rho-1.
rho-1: 12.8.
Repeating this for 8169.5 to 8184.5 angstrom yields 12.1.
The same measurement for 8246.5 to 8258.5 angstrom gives 12.3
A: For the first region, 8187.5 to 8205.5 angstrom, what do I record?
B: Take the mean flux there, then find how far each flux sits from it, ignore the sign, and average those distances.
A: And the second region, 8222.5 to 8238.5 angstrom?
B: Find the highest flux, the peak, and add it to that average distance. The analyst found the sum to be 13.9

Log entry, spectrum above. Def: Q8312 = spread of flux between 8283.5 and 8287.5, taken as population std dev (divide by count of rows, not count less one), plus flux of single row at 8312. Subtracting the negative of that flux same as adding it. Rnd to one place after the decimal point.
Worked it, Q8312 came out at 12.7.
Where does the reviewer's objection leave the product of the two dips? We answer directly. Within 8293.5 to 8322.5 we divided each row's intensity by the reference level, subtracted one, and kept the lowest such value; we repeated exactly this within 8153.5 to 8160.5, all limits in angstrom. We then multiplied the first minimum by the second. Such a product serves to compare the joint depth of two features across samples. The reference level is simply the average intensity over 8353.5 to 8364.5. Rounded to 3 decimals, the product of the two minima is 0.014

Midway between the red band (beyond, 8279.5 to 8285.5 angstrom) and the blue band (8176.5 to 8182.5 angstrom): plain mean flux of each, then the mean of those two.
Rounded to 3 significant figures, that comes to 12.2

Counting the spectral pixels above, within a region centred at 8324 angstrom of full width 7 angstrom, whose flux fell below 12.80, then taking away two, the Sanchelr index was 1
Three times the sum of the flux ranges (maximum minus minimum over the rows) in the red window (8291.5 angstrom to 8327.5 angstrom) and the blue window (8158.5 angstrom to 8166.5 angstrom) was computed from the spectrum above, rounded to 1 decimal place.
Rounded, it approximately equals 15.3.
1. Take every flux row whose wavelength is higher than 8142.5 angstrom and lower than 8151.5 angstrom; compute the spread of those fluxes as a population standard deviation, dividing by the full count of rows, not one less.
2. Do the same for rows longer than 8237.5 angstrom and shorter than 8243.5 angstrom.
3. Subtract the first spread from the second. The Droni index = 0.11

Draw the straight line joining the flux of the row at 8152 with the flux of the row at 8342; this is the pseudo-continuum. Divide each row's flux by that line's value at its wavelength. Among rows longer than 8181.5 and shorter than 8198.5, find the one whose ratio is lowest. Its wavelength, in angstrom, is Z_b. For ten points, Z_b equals 8182 angstrom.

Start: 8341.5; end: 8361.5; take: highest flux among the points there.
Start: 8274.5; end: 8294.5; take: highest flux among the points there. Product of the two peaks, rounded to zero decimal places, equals 232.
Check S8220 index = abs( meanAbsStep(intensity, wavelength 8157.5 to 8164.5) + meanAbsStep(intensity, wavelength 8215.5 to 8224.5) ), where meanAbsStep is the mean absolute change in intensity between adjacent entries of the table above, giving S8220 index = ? 1.4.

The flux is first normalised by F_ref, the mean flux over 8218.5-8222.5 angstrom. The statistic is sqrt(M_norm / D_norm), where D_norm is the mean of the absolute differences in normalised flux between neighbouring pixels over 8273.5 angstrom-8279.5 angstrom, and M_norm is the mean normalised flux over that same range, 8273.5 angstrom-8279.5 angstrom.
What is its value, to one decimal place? 4.8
